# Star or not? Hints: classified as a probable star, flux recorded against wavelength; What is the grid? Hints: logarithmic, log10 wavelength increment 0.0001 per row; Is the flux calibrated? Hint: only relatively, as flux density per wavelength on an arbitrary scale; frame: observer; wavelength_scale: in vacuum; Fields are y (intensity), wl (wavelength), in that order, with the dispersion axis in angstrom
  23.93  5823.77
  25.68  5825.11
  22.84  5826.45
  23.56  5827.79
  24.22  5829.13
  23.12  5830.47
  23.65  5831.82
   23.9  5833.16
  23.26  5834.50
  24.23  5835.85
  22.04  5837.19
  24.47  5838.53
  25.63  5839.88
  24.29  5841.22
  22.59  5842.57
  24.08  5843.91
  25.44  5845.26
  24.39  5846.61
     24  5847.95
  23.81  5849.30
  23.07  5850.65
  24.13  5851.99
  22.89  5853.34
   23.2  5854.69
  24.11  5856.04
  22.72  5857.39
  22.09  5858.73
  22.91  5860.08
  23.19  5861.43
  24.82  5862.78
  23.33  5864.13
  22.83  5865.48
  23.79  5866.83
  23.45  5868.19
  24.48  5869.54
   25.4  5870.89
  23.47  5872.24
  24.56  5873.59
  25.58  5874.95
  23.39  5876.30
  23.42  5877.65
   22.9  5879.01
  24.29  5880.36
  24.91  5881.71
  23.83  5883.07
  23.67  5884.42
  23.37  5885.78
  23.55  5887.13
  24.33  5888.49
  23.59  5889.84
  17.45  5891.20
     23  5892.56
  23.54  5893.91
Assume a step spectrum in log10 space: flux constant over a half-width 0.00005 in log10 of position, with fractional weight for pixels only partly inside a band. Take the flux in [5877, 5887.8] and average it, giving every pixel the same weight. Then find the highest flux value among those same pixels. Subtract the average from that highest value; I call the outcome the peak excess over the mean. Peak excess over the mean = 1.2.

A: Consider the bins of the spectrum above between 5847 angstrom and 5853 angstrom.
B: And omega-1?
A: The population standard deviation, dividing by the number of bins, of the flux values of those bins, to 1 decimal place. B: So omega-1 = 0.4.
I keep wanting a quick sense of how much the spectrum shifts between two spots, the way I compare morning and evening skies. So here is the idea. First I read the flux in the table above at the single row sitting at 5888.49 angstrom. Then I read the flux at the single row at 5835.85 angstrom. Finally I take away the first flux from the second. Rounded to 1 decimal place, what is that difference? -0.1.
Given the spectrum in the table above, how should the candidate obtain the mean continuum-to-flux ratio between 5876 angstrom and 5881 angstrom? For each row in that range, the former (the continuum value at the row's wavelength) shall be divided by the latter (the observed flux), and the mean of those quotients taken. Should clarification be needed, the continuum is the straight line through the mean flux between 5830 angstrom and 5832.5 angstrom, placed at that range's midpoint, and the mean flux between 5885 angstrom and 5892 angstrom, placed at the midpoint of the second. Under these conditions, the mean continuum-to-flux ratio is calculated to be 0.963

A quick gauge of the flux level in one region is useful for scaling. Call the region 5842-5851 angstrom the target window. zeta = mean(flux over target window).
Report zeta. 23.9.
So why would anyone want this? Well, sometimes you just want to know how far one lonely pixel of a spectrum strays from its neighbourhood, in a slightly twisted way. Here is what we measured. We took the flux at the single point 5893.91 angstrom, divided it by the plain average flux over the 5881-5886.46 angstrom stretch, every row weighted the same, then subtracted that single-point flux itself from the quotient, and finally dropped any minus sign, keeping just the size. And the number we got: 22.6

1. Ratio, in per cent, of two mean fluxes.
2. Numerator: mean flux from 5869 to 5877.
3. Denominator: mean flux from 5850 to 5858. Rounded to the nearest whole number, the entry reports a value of 105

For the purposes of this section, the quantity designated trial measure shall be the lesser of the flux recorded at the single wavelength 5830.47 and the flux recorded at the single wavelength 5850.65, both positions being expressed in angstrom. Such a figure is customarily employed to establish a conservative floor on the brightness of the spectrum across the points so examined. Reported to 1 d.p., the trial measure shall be 23.1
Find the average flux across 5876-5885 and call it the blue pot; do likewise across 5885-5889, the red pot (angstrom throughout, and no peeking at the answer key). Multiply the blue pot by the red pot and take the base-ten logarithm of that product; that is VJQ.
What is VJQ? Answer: 2.75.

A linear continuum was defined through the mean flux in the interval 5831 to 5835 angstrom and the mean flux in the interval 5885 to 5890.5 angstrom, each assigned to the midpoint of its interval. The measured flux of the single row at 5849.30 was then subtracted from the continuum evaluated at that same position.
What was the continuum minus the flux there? -0.2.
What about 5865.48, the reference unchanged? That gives 0.8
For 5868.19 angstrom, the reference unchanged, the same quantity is 0.2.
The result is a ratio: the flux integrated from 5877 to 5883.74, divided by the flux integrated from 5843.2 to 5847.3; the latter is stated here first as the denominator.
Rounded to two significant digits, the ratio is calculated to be 1.6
